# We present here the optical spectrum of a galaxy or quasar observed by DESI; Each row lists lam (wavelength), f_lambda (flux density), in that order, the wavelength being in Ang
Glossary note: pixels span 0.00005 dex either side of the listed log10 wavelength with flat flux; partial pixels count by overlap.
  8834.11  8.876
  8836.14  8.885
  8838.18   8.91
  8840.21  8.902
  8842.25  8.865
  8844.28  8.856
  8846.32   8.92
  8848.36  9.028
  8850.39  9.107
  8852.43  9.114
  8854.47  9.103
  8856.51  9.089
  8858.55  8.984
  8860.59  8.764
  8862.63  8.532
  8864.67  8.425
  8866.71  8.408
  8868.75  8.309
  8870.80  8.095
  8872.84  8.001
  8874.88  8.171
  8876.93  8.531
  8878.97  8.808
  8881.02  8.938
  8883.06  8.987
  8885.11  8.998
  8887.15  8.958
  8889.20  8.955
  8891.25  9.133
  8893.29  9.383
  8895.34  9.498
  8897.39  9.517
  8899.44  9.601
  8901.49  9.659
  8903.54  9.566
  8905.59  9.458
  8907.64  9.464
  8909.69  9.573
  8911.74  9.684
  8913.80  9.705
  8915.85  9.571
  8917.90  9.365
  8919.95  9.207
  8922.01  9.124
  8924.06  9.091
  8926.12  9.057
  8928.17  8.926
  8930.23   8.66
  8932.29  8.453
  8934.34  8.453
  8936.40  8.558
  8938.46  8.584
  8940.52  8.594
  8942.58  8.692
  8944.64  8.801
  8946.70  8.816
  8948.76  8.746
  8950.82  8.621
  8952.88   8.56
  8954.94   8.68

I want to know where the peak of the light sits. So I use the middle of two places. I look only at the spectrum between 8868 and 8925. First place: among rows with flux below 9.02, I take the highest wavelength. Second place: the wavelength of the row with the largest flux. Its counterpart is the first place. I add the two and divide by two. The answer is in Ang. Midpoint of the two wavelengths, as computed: 8901.5 Ang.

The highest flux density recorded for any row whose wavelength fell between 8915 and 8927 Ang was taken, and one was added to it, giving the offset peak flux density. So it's 10.6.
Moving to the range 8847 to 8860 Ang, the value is 10.1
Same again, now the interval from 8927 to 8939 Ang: 9.9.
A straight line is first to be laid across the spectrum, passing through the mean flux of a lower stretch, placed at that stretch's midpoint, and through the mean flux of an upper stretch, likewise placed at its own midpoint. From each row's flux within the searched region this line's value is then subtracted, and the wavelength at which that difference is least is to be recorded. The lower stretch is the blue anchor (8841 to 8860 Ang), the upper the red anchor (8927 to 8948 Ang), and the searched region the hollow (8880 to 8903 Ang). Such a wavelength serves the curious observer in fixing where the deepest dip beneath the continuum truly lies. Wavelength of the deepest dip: 8881.02 Ang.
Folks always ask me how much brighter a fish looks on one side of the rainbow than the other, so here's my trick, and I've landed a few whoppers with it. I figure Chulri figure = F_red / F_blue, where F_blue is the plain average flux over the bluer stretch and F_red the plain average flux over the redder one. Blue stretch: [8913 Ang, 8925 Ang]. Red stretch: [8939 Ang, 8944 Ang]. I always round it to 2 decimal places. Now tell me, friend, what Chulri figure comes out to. 0.92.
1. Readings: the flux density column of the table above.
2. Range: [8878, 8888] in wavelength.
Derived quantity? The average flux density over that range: 8.9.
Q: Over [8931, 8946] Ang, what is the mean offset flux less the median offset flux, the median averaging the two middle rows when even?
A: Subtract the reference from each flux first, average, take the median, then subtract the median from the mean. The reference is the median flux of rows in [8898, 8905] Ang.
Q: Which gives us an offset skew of 0.01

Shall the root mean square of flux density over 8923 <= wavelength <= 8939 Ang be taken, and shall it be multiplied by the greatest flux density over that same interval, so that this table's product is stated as 79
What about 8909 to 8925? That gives 91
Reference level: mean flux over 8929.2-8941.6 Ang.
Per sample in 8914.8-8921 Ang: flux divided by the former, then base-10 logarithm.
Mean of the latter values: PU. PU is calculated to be 0.040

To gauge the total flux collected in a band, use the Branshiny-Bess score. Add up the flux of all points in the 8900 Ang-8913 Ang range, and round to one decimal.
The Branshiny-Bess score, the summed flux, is 57.4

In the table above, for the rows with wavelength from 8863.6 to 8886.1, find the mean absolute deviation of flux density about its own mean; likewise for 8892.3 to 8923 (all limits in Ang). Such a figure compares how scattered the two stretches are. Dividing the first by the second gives 2.4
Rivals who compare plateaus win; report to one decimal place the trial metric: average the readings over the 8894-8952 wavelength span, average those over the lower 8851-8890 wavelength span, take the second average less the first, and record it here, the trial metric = -0.4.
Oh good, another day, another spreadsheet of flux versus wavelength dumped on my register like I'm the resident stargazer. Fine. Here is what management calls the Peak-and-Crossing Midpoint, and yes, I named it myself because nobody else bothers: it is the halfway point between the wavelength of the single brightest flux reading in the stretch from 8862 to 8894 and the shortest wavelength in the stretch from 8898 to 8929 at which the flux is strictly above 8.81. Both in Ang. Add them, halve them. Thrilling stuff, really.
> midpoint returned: 8896.4 Ang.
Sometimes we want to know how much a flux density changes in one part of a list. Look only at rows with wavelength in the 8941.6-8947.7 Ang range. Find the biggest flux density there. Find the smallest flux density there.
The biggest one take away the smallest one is 0.12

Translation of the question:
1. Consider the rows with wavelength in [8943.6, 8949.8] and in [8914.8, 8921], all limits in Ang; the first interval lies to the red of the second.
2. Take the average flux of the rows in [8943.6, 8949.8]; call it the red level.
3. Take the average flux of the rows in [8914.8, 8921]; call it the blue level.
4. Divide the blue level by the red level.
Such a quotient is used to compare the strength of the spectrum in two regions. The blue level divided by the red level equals 1.07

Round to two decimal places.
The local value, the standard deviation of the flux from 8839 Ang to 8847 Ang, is 0.03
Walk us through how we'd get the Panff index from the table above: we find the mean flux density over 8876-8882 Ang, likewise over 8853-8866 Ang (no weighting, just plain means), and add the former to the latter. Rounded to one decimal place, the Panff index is 17.6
